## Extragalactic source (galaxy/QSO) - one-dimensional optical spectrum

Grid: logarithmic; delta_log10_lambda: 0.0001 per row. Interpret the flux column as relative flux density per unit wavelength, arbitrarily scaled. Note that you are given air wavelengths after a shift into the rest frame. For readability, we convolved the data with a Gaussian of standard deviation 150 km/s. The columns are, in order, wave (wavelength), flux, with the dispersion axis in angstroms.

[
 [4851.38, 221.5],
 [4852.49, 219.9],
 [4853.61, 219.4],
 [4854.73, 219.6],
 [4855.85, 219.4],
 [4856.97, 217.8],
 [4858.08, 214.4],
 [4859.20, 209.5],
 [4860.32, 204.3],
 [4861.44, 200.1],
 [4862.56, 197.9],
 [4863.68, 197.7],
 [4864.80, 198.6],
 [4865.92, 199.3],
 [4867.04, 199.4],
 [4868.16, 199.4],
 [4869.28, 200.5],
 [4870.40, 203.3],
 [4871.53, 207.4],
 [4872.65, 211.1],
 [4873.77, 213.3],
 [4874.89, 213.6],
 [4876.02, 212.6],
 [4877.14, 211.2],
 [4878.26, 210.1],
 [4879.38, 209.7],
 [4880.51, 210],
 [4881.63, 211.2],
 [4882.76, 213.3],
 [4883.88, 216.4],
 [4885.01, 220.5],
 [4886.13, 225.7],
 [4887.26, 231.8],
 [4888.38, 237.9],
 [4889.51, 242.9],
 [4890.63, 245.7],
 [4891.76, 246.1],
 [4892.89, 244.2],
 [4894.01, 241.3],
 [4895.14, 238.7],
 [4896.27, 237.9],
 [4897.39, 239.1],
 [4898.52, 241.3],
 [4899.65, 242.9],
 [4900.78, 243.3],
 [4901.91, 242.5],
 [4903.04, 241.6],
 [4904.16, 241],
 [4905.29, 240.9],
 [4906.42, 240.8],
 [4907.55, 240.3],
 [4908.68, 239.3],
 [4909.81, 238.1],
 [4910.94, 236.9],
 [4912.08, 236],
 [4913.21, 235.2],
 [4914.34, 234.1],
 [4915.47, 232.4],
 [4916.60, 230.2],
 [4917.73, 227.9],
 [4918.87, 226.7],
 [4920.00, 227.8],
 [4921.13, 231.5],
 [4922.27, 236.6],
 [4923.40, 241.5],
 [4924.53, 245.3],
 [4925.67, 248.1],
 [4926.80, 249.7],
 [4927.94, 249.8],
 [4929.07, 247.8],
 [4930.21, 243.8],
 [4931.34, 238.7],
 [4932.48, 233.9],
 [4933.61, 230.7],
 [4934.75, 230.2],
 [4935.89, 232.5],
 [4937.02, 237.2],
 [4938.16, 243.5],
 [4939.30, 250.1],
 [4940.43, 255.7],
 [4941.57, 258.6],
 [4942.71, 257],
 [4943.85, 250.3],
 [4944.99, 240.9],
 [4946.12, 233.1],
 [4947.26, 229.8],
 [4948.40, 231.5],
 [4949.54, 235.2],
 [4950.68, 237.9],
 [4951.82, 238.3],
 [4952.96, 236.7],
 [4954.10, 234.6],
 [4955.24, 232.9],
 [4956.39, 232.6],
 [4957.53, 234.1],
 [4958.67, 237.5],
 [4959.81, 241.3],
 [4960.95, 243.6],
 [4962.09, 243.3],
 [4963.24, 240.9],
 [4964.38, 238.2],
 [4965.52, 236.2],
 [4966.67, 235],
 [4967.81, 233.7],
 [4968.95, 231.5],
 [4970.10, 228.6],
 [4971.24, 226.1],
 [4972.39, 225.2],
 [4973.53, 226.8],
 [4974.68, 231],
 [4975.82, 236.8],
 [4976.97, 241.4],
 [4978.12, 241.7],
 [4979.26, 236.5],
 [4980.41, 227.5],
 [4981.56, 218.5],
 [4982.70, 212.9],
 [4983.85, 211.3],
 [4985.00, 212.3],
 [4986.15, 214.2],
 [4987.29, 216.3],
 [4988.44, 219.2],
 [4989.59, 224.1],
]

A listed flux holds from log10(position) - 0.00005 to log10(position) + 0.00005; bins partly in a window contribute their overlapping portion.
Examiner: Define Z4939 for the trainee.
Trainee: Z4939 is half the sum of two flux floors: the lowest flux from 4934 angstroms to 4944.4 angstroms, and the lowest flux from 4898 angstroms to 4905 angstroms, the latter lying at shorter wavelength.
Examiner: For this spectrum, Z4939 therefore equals 236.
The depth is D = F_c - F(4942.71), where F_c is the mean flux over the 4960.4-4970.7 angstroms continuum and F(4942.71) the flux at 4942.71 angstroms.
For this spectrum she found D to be -20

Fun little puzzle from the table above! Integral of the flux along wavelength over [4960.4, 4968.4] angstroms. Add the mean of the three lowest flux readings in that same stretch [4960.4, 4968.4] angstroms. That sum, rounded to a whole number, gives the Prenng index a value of 2145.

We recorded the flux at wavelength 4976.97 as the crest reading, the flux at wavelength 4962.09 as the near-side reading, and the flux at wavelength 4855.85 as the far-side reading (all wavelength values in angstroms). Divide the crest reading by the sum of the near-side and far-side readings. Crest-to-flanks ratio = 0.522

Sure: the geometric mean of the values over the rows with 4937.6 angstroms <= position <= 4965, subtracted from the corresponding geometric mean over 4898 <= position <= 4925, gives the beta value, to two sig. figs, -3.4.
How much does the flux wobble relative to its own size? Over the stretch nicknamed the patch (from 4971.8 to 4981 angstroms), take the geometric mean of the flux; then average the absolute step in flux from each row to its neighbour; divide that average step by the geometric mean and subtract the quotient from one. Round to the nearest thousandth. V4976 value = 0.981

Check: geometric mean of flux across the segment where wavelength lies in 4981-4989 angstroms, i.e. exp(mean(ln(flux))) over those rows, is 215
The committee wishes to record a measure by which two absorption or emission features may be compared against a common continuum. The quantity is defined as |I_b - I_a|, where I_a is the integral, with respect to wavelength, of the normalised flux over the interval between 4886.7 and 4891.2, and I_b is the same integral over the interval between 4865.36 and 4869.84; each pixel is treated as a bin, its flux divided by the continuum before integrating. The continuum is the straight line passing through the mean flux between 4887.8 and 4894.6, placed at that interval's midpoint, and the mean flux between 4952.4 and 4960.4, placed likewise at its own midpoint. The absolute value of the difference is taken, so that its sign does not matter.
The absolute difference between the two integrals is 0.79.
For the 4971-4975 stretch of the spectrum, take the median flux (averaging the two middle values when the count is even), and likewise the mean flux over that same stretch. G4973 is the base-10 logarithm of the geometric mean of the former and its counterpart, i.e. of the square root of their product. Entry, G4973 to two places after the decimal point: 2.36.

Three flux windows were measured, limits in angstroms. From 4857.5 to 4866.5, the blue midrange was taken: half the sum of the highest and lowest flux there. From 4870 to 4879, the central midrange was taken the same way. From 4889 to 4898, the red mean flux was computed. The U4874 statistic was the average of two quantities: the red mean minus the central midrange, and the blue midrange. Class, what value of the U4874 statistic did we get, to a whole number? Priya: 120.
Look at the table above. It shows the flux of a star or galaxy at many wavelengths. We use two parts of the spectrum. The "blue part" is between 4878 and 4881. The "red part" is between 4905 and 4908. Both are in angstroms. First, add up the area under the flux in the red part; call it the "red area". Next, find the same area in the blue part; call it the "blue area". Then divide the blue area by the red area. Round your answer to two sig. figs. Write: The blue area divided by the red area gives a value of 0.87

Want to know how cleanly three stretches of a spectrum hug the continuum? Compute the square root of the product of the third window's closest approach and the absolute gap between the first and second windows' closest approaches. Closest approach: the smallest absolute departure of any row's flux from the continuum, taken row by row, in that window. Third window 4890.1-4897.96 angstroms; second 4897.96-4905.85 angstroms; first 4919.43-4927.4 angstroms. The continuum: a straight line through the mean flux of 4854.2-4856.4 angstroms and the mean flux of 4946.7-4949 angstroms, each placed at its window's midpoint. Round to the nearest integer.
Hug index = 14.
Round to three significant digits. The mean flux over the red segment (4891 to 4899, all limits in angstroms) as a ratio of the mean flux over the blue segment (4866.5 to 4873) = 1.19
